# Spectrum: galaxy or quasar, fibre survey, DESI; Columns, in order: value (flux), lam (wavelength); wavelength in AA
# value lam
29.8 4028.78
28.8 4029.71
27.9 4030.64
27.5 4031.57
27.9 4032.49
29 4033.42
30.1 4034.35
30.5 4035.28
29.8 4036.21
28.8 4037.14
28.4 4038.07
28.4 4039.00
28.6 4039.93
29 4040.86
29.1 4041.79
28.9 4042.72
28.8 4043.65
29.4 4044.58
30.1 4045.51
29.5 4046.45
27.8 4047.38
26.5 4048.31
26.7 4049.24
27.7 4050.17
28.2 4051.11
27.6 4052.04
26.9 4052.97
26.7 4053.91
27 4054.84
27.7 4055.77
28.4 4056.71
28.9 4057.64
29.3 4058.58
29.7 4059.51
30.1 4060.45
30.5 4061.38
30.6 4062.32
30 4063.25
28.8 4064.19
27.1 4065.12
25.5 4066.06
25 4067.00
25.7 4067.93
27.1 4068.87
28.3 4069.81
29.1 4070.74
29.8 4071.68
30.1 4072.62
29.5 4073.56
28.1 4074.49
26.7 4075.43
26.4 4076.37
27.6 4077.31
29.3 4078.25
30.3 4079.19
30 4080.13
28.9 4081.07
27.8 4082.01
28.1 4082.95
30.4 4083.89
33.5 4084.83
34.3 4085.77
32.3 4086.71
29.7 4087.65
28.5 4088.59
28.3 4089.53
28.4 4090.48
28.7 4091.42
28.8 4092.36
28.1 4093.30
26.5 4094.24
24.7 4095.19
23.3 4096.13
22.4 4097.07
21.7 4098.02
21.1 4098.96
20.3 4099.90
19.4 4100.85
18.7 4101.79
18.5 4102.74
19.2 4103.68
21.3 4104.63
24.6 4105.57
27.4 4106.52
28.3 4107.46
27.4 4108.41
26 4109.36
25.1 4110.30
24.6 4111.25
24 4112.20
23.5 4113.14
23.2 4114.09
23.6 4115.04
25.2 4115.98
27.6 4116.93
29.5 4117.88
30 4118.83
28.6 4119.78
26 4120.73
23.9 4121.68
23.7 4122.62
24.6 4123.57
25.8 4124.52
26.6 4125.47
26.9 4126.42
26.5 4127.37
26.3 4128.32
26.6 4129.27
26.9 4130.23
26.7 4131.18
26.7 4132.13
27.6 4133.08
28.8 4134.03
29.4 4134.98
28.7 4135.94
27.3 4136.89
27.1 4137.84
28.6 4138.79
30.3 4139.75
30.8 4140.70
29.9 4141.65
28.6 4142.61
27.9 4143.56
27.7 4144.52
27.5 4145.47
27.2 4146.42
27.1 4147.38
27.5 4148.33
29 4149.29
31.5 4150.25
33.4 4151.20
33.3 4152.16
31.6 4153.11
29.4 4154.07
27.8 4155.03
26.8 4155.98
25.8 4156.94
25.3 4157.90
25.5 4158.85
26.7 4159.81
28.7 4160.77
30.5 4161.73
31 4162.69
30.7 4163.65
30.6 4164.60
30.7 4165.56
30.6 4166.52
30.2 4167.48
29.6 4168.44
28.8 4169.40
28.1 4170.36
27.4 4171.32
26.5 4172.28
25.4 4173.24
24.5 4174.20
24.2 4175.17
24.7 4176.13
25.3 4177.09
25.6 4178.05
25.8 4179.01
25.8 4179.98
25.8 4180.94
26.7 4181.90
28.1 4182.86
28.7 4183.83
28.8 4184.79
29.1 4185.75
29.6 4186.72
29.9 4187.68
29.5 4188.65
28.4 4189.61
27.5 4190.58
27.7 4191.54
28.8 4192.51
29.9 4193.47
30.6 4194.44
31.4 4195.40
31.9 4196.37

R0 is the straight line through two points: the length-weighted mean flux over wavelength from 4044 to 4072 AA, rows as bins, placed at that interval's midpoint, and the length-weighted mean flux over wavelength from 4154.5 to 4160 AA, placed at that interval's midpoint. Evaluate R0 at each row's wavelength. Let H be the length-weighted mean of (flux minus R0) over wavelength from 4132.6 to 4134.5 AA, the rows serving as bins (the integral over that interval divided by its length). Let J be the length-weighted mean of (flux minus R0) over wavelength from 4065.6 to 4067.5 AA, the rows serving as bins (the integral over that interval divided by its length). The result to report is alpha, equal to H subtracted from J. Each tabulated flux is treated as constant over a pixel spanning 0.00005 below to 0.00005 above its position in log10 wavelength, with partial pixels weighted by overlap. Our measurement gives -4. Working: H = 1.4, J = -3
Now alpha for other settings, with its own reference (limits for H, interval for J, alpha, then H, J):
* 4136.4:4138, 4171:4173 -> 0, 0.5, 1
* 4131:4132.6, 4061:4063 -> 2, -0.1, 2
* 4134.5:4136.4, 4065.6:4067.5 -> -5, 2.3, -3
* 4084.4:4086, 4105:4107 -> -8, 6.2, -2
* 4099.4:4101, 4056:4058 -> 8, -7.4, 0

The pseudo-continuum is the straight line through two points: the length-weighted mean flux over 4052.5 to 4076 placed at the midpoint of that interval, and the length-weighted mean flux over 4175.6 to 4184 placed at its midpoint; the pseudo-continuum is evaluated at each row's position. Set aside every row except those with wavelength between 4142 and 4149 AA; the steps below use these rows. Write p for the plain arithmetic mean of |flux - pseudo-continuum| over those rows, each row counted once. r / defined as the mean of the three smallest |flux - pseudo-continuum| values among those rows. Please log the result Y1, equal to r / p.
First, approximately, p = 0.8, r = 0.49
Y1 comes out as 0.58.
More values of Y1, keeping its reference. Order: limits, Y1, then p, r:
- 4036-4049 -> 0.17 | 0.6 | 0.11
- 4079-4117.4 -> 0.03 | 3.2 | 0.10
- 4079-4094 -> 0.12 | 1.9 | 0.23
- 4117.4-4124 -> 0.66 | 2.4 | 1.60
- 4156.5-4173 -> 0.15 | 2.5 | 0.38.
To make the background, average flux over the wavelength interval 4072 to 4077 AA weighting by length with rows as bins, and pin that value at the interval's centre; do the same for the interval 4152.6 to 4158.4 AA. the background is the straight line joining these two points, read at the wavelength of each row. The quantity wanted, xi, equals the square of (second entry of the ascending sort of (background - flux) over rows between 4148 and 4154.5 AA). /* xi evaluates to 30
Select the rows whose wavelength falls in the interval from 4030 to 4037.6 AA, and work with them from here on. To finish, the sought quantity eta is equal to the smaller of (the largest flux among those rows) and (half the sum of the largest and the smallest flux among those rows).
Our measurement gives 29.0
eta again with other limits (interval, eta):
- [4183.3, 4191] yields 28.7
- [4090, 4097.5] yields 25.6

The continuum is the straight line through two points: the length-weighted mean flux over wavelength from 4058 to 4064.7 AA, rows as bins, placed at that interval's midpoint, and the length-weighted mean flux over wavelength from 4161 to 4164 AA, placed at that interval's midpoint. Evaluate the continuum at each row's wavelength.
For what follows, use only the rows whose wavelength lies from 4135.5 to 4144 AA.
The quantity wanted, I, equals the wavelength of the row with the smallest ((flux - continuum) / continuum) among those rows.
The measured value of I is 4137.84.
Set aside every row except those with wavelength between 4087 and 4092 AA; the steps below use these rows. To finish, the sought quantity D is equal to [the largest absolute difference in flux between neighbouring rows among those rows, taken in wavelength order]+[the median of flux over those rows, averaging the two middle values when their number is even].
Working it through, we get 30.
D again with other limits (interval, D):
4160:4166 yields 32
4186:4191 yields 31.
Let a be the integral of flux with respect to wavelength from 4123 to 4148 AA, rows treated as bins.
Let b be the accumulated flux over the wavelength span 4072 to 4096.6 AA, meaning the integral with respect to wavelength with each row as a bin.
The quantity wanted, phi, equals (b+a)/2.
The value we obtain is 699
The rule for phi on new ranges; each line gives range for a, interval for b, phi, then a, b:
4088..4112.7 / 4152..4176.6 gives 649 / 604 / 693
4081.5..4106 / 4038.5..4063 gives 665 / 630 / 700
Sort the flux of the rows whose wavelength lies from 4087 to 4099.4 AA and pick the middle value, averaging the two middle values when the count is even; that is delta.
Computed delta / 28.1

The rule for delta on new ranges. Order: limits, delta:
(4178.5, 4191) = 28.4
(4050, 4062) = 28.2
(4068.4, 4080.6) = 29.1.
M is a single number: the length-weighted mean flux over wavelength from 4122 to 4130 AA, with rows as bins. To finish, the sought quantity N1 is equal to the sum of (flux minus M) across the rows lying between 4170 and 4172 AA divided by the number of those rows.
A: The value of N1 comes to 1.9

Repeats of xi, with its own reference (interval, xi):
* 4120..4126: 4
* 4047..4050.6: 0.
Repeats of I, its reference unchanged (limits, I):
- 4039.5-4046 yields 4039.93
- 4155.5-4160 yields 4157.90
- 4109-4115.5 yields 4114.09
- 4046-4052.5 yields 4048.31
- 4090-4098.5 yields 4098.02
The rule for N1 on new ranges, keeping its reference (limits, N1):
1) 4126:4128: 0.8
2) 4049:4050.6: 1.3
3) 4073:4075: 2.9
